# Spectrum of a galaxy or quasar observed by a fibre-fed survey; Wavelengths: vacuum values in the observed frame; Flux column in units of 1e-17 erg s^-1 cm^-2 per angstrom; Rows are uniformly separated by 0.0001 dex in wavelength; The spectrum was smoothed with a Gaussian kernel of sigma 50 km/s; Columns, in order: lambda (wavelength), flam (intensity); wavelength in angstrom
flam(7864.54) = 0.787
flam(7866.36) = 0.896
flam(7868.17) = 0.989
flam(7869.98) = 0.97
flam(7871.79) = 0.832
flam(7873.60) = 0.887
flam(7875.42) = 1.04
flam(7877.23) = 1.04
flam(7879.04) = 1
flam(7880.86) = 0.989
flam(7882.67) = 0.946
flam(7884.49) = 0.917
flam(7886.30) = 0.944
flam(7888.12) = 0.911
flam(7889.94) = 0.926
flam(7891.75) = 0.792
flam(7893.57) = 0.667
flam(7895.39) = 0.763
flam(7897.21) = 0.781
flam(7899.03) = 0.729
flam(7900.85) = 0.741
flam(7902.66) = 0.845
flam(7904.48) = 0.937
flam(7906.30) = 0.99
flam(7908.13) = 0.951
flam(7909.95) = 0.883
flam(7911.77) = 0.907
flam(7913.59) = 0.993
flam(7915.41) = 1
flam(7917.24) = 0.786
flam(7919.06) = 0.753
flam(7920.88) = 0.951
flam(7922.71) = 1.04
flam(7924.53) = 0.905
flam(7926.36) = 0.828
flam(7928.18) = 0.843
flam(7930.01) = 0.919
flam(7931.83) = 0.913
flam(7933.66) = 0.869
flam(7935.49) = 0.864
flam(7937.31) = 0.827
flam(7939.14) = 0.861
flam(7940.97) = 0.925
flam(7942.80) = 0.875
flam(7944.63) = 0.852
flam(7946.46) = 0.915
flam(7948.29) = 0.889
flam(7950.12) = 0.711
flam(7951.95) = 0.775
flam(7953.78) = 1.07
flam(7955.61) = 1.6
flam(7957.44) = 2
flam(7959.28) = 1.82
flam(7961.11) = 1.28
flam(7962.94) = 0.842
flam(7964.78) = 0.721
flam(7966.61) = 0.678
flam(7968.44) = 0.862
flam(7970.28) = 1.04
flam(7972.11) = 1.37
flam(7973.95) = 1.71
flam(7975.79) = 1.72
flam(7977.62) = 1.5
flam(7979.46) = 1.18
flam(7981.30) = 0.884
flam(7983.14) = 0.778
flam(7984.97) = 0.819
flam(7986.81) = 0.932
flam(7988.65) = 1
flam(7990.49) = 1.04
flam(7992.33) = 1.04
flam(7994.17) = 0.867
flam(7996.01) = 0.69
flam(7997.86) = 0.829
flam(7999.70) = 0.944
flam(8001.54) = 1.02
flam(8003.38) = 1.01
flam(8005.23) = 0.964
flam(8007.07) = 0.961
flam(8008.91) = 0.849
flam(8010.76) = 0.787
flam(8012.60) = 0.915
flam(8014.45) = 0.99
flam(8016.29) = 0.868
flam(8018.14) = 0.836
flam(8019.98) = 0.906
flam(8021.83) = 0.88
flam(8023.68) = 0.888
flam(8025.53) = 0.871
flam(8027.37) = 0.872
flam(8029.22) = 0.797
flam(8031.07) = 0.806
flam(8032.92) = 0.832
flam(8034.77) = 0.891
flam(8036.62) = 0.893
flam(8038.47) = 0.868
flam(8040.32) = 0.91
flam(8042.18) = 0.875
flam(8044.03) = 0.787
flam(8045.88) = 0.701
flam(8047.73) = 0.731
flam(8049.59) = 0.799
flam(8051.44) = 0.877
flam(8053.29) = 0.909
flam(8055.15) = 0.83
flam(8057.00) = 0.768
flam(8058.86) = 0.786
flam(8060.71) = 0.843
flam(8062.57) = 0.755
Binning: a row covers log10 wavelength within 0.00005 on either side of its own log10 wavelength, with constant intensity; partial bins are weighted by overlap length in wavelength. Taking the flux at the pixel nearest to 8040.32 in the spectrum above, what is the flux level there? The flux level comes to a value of 0.91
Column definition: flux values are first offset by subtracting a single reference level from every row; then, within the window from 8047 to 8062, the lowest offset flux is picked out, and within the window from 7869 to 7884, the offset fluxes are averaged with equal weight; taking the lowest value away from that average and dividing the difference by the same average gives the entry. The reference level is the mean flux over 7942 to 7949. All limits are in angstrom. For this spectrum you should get 2.9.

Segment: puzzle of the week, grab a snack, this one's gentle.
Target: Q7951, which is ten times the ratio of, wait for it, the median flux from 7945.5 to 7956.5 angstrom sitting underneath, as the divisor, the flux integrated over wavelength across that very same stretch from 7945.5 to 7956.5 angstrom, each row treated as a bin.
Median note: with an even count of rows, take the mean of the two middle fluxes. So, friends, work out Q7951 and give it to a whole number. 121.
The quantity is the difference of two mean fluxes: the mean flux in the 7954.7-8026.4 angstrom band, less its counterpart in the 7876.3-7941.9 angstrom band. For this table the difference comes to 0.16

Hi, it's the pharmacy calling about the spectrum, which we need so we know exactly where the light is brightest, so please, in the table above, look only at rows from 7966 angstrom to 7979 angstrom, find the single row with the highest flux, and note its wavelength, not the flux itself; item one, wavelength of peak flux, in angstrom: 7975.79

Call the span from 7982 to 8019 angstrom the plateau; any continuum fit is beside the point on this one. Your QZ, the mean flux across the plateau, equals 0.91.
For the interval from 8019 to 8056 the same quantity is 0.85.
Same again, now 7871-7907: 0.88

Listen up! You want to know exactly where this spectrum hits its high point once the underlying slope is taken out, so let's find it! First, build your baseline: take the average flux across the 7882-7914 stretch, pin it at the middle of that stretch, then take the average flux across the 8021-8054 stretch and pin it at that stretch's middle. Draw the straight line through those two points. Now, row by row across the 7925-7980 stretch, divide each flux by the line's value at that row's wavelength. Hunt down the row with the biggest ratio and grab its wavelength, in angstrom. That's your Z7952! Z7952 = 7957.44 angstrom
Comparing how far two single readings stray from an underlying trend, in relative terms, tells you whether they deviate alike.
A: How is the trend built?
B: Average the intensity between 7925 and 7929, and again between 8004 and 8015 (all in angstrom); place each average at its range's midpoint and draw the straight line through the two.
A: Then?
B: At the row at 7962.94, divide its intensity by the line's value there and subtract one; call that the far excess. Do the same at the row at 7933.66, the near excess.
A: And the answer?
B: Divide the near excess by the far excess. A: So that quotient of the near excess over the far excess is -1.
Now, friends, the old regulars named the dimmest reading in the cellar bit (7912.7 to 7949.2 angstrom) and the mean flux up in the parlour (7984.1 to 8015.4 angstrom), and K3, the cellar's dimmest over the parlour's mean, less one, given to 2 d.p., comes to -0.18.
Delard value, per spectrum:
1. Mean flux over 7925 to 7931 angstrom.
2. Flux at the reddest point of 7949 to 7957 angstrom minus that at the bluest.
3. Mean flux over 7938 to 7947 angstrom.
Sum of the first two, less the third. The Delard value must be 0.87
